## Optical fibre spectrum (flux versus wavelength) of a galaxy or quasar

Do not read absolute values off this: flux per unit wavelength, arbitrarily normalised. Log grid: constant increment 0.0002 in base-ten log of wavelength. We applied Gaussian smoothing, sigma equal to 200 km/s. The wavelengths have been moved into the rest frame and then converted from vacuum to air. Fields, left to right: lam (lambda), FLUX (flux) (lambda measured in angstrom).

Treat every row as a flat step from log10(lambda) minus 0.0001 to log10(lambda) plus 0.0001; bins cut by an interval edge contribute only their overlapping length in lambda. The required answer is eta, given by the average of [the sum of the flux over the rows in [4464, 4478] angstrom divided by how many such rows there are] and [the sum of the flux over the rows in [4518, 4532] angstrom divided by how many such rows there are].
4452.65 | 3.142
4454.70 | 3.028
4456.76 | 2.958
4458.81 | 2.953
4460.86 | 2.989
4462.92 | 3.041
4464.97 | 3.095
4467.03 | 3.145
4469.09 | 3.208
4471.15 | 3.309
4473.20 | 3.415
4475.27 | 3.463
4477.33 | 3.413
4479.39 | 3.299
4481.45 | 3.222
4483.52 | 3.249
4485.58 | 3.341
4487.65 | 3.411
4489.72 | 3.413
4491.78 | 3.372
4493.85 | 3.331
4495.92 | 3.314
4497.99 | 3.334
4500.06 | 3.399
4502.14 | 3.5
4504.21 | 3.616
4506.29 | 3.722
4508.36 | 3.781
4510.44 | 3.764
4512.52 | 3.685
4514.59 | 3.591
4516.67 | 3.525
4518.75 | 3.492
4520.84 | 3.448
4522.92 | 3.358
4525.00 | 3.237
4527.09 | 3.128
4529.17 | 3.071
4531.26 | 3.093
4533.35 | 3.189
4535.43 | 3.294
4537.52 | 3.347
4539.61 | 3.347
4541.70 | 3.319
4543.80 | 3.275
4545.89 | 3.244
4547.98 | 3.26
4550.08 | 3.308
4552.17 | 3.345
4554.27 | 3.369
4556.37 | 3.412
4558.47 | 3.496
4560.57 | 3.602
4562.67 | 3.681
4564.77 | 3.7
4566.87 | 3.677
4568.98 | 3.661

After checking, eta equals 3.28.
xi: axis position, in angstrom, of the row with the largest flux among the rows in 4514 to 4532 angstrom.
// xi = 4514.59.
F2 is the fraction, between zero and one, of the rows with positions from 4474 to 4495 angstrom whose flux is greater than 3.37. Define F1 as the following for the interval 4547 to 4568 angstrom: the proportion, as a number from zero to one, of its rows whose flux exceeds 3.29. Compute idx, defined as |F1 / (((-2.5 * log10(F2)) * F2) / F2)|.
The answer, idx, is 1.2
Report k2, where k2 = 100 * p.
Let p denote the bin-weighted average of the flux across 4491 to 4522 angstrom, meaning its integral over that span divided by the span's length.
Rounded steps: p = 3.53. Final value 353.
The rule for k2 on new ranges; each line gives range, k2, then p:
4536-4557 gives 332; 3.32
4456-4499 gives 325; 3.25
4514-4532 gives 332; 3.32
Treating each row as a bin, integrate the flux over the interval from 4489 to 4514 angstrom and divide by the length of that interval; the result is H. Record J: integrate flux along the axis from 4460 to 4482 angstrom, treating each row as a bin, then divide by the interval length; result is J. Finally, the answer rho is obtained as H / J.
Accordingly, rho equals 1.09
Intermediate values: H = 3.52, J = 3.24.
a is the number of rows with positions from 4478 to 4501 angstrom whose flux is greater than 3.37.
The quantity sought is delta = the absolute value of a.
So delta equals 4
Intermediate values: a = 4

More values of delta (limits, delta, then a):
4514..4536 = 4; 4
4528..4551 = 0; 0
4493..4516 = 8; 8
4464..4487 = 3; 3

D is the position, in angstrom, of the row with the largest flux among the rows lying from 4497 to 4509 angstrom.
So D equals 4508.36 angstrom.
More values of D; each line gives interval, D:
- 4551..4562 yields 4560.57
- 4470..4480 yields 4475.27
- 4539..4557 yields 4556.37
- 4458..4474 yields 4473.20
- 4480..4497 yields 4489.72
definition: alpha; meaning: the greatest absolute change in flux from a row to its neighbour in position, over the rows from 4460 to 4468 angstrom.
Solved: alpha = 0.05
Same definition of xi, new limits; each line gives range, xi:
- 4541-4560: 4558.47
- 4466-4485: 4475.27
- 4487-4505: 4504.21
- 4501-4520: 4508.36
